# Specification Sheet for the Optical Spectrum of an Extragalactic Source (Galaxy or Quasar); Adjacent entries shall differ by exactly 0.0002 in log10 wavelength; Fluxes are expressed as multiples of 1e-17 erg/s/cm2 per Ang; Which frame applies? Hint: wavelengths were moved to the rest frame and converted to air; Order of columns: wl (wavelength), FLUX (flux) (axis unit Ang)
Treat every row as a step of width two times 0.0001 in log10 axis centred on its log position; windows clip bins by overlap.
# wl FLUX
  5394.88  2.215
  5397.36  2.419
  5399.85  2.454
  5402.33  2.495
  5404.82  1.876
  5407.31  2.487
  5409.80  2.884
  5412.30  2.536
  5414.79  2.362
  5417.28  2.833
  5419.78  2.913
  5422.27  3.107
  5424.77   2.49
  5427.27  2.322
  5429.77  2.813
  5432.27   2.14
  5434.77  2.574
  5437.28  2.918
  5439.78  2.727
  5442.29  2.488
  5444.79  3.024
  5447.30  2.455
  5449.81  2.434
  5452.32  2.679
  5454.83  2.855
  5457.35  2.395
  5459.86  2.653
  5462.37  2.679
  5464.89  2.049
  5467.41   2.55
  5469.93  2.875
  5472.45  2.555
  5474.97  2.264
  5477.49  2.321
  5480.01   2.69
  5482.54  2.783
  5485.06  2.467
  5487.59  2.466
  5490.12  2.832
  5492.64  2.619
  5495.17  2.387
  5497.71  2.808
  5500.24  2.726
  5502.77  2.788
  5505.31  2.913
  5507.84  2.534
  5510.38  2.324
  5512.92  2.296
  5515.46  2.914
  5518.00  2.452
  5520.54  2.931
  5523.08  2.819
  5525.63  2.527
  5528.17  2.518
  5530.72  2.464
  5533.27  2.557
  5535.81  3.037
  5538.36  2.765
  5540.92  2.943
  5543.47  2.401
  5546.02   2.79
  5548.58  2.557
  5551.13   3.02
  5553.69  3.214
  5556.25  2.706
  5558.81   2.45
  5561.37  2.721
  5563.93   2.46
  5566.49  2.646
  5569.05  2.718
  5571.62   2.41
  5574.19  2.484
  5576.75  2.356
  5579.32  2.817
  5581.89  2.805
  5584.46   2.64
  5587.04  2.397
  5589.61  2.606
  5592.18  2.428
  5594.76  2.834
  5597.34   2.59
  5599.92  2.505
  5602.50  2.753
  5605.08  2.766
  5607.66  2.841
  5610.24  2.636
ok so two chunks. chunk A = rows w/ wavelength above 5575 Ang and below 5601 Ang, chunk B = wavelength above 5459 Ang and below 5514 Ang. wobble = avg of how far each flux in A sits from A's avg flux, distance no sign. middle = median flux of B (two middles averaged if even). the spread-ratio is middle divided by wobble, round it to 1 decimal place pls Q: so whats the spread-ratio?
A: 18.1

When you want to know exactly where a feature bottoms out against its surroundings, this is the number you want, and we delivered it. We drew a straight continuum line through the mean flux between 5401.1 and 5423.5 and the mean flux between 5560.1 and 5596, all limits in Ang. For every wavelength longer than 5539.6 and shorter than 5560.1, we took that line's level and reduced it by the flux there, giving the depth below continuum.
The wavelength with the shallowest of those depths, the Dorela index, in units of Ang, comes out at 5553.69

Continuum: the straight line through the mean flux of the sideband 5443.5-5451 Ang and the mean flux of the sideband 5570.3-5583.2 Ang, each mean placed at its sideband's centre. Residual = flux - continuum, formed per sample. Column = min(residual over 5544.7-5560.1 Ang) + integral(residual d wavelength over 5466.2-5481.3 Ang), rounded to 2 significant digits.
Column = -1.4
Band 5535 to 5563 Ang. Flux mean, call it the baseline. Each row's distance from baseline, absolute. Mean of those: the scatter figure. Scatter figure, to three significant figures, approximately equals 0.199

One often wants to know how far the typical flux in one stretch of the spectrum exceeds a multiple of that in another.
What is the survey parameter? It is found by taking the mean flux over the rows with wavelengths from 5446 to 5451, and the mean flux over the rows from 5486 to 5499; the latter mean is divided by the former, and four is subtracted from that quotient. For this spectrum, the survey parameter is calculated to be -2.93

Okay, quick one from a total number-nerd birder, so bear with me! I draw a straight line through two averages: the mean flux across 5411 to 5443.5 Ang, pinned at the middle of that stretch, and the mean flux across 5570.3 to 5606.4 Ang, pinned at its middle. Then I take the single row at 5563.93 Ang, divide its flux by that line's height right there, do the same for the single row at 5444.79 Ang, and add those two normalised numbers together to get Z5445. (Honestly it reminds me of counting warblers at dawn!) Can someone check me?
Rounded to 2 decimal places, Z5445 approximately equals 2.09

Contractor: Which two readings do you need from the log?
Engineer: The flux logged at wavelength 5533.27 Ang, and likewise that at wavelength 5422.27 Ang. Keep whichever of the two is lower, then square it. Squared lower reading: 6.5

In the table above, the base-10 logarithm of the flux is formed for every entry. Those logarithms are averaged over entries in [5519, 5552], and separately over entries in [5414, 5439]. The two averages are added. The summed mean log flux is 0.853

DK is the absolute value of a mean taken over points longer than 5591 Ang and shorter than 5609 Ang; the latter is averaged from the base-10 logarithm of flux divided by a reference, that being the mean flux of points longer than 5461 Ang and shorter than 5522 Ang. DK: 0.013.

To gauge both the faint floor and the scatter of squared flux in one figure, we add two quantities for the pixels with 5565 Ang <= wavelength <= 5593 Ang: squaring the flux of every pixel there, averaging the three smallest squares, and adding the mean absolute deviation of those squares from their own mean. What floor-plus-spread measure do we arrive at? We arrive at 6.4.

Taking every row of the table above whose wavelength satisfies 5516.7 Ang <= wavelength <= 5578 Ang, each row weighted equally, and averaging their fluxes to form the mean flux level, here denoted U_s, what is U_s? 2.66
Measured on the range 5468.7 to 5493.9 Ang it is 2.59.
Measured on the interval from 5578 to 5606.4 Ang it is 2.65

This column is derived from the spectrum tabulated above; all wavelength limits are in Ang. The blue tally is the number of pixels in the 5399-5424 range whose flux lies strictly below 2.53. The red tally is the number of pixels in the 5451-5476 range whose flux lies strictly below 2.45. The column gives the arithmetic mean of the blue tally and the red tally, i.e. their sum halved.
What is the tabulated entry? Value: 4.0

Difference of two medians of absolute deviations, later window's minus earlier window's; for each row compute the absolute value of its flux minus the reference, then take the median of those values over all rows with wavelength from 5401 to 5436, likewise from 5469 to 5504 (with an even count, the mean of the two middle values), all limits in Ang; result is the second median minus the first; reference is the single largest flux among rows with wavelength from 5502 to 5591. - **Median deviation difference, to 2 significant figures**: -0.14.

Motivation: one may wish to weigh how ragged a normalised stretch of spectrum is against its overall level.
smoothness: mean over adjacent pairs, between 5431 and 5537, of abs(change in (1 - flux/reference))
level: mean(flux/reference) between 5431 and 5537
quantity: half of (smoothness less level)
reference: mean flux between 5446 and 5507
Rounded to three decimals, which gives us -0.450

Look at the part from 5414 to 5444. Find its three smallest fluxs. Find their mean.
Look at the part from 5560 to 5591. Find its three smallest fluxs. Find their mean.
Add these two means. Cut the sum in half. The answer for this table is 2.33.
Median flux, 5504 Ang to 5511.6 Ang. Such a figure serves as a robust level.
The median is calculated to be 2.53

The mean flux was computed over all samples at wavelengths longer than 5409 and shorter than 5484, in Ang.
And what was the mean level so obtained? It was 2.61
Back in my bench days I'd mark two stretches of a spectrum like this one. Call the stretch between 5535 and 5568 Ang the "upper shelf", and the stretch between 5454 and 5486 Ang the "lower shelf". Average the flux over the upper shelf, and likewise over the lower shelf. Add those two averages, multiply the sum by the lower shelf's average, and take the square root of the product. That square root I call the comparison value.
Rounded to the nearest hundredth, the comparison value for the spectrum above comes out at 3.67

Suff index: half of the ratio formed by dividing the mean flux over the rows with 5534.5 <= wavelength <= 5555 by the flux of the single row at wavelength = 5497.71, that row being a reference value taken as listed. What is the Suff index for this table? 0.506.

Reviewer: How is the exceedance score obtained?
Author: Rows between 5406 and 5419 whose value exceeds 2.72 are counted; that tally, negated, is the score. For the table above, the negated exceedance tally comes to -2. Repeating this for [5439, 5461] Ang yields -3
